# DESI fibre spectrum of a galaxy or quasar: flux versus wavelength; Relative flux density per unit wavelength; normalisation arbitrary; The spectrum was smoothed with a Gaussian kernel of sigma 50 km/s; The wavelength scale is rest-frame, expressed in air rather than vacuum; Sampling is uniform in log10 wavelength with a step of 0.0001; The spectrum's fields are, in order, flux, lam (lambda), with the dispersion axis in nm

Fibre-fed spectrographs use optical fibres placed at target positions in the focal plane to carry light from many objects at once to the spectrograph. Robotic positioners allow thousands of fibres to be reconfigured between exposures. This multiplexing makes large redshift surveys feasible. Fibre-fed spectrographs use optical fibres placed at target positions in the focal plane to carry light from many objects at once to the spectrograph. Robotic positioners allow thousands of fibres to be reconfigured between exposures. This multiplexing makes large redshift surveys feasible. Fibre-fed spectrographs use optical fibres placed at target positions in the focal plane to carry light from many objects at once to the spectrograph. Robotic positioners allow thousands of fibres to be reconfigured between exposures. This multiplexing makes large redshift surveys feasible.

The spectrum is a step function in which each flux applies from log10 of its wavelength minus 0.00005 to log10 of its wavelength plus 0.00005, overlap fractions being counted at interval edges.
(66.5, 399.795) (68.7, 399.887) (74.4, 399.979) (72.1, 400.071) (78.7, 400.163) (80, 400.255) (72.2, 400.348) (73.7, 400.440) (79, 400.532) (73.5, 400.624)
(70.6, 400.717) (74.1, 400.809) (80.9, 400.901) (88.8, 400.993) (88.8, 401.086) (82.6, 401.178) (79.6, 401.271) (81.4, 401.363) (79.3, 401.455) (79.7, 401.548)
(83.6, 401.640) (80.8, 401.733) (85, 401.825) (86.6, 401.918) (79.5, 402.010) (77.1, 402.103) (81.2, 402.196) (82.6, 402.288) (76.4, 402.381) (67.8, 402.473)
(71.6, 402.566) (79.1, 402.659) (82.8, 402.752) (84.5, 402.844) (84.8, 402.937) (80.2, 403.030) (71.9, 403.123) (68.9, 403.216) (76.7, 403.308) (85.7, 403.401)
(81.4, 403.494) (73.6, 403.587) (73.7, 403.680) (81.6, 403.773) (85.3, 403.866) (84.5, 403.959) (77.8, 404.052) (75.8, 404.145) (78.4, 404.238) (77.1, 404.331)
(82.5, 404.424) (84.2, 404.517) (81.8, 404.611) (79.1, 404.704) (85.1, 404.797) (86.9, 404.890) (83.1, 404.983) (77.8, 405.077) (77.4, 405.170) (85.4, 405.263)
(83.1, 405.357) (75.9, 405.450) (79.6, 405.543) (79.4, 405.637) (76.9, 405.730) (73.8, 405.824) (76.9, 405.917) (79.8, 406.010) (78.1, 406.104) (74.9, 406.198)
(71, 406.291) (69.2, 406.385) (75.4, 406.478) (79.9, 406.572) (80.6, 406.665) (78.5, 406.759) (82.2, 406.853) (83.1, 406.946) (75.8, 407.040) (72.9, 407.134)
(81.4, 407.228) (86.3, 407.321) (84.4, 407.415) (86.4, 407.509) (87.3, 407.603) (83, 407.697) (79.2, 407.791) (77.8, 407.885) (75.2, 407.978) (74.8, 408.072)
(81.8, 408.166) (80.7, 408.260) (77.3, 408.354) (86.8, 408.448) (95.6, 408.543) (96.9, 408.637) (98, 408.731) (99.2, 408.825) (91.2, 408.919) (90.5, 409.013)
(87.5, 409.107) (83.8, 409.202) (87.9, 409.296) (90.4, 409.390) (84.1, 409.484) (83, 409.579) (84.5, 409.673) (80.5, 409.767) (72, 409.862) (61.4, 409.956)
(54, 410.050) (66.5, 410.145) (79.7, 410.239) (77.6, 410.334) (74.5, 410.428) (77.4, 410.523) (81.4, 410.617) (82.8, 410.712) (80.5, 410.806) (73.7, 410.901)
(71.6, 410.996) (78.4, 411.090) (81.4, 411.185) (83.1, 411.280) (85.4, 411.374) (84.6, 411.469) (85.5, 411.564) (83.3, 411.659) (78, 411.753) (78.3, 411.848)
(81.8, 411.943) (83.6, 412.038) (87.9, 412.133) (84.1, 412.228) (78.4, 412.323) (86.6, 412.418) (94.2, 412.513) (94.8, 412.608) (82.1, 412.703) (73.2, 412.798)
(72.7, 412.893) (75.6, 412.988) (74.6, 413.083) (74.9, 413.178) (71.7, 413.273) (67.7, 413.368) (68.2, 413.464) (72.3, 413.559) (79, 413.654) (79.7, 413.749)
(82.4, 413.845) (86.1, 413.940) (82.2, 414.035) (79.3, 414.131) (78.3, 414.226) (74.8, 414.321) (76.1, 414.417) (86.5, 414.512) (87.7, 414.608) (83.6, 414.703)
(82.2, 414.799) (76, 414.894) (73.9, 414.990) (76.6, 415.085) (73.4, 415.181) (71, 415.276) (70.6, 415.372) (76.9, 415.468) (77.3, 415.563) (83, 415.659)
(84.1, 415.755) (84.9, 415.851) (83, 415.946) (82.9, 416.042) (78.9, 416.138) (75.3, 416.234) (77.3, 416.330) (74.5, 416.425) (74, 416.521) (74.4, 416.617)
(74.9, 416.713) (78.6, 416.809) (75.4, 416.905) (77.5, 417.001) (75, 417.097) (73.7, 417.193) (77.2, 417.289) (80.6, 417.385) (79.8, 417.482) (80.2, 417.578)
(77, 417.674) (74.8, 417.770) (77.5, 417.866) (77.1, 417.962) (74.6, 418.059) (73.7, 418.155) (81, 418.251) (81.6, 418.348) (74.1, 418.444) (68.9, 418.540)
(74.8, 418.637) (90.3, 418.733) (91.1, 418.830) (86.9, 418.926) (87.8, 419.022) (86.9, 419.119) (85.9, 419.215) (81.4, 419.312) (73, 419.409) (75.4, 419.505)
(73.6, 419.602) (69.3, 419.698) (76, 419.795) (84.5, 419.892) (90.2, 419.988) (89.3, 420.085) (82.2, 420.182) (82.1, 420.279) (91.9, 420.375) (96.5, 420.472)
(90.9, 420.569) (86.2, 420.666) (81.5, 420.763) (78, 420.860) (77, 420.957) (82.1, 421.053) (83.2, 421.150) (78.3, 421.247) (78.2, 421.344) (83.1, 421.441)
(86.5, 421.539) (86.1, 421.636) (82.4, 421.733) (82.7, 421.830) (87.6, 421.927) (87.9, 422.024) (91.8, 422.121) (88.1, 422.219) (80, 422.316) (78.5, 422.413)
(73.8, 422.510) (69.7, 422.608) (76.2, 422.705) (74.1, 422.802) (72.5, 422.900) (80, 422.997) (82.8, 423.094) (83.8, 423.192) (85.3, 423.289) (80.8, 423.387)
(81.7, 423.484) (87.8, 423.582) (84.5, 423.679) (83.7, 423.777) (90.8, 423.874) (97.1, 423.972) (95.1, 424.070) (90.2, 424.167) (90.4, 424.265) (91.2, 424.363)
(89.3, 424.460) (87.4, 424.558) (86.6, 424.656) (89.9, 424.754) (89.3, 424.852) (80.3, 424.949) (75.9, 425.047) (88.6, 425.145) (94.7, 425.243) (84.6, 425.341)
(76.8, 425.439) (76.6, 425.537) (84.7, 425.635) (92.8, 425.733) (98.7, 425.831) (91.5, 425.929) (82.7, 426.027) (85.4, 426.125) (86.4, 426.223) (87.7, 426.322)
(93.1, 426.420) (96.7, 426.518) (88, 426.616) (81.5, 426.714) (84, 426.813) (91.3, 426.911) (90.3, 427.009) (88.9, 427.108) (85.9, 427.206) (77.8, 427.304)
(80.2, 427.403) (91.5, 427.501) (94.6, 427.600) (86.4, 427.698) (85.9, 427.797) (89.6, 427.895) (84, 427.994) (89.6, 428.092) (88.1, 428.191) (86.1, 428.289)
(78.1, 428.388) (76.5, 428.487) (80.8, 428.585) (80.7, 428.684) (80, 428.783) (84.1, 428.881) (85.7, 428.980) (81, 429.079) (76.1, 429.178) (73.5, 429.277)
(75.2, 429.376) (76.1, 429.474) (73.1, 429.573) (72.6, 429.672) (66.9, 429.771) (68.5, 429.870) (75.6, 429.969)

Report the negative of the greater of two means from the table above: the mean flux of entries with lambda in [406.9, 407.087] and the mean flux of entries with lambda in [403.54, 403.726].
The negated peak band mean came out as -79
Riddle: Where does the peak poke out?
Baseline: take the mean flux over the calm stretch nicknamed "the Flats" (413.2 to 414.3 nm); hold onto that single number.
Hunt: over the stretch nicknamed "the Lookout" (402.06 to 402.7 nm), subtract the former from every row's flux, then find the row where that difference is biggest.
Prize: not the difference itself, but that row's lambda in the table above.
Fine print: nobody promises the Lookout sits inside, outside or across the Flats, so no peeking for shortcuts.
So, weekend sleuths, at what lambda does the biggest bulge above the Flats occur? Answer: 402.288 nm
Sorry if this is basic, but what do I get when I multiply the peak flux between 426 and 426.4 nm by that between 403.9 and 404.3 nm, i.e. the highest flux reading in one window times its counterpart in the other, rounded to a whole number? 7411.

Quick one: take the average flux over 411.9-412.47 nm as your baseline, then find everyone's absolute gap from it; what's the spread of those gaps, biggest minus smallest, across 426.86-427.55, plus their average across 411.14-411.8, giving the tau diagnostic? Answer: 8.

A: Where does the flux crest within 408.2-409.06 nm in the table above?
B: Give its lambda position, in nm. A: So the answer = 408.825 nm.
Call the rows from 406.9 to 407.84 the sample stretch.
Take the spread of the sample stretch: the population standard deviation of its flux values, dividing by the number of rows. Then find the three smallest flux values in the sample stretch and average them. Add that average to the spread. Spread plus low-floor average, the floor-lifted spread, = 80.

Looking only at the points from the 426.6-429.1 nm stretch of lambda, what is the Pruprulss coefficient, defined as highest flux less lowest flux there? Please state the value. 18.1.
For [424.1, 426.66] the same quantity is 22.8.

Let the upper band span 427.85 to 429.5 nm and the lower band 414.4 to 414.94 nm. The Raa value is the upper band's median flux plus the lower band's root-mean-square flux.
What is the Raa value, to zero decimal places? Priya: 163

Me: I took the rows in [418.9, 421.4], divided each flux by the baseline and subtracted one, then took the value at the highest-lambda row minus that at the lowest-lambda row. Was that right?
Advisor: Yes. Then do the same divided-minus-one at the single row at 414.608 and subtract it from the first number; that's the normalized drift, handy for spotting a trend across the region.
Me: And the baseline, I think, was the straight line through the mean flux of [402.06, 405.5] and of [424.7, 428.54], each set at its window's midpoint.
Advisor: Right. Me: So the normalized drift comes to -0.17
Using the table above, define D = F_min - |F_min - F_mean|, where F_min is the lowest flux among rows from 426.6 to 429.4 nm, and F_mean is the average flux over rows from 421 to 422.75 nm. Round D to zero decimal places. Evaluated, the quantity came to 65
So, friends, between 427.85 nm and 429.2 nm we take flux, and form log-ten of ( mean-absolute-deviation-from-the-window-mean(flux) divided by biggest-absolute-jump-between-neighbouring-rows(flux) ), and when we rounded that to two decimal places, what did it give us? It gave -0.32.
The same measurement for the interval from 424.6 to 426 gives -0.35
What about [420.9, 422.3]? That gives -0.16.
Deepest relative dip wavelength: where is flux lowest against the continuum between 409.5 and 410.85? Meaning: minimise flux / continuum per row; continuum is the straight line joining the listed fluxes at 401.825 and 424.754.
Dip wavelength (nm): 410.050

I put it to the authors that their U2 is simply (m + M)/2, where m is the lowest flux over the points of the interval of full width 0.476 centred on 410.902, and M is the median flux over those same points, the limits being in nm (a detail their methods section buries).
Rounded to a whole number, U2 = 75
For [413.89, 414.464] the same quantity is 77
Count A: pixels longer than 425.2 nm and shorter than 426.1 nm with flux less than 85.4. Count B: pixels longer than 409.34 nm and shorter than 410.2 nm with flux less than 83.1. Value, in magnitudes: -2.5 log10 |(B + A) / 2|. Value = -1.85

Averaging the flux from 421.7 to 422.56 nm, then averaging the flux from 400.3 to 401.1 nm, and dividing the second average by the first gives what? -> 0.93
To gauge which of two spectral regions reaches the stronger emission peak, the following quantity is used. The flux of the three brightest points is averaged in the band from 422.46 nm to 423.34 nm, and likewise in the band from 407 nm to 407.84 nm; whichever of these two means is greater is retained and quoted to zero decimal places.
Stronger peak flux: 87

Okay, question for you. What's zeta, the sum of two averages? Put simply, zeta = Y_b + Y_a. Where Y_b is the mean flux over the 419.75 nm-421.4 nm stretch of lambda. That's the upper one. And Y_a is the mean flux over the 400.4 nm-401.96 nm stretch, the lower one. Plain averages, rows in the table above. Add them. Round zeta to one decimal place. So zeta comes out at 164.5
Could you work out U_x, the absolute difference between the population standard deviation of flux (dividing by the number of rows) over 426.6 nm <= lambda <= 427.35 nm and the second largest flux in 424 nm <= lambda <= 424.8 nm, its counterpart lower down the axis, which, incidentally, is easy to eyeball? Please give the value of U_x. 86.9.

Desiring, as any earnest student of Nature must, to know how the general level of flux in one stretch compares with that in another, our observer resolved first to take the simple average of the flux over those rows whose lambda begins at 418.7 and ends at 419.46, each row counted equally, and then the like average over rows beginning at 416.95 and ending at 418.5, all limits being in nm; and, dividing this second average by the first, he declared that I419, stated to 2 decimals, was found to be 0.90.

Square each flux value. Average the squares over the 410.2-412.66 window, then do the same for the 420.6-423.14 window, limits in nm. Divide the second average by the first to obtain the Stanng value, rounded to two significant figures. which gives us 0.98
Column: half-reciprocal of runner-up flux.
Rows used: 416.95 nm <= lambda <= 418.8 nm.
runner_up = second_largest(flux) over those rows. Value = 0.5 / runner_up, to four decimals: 0.0061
